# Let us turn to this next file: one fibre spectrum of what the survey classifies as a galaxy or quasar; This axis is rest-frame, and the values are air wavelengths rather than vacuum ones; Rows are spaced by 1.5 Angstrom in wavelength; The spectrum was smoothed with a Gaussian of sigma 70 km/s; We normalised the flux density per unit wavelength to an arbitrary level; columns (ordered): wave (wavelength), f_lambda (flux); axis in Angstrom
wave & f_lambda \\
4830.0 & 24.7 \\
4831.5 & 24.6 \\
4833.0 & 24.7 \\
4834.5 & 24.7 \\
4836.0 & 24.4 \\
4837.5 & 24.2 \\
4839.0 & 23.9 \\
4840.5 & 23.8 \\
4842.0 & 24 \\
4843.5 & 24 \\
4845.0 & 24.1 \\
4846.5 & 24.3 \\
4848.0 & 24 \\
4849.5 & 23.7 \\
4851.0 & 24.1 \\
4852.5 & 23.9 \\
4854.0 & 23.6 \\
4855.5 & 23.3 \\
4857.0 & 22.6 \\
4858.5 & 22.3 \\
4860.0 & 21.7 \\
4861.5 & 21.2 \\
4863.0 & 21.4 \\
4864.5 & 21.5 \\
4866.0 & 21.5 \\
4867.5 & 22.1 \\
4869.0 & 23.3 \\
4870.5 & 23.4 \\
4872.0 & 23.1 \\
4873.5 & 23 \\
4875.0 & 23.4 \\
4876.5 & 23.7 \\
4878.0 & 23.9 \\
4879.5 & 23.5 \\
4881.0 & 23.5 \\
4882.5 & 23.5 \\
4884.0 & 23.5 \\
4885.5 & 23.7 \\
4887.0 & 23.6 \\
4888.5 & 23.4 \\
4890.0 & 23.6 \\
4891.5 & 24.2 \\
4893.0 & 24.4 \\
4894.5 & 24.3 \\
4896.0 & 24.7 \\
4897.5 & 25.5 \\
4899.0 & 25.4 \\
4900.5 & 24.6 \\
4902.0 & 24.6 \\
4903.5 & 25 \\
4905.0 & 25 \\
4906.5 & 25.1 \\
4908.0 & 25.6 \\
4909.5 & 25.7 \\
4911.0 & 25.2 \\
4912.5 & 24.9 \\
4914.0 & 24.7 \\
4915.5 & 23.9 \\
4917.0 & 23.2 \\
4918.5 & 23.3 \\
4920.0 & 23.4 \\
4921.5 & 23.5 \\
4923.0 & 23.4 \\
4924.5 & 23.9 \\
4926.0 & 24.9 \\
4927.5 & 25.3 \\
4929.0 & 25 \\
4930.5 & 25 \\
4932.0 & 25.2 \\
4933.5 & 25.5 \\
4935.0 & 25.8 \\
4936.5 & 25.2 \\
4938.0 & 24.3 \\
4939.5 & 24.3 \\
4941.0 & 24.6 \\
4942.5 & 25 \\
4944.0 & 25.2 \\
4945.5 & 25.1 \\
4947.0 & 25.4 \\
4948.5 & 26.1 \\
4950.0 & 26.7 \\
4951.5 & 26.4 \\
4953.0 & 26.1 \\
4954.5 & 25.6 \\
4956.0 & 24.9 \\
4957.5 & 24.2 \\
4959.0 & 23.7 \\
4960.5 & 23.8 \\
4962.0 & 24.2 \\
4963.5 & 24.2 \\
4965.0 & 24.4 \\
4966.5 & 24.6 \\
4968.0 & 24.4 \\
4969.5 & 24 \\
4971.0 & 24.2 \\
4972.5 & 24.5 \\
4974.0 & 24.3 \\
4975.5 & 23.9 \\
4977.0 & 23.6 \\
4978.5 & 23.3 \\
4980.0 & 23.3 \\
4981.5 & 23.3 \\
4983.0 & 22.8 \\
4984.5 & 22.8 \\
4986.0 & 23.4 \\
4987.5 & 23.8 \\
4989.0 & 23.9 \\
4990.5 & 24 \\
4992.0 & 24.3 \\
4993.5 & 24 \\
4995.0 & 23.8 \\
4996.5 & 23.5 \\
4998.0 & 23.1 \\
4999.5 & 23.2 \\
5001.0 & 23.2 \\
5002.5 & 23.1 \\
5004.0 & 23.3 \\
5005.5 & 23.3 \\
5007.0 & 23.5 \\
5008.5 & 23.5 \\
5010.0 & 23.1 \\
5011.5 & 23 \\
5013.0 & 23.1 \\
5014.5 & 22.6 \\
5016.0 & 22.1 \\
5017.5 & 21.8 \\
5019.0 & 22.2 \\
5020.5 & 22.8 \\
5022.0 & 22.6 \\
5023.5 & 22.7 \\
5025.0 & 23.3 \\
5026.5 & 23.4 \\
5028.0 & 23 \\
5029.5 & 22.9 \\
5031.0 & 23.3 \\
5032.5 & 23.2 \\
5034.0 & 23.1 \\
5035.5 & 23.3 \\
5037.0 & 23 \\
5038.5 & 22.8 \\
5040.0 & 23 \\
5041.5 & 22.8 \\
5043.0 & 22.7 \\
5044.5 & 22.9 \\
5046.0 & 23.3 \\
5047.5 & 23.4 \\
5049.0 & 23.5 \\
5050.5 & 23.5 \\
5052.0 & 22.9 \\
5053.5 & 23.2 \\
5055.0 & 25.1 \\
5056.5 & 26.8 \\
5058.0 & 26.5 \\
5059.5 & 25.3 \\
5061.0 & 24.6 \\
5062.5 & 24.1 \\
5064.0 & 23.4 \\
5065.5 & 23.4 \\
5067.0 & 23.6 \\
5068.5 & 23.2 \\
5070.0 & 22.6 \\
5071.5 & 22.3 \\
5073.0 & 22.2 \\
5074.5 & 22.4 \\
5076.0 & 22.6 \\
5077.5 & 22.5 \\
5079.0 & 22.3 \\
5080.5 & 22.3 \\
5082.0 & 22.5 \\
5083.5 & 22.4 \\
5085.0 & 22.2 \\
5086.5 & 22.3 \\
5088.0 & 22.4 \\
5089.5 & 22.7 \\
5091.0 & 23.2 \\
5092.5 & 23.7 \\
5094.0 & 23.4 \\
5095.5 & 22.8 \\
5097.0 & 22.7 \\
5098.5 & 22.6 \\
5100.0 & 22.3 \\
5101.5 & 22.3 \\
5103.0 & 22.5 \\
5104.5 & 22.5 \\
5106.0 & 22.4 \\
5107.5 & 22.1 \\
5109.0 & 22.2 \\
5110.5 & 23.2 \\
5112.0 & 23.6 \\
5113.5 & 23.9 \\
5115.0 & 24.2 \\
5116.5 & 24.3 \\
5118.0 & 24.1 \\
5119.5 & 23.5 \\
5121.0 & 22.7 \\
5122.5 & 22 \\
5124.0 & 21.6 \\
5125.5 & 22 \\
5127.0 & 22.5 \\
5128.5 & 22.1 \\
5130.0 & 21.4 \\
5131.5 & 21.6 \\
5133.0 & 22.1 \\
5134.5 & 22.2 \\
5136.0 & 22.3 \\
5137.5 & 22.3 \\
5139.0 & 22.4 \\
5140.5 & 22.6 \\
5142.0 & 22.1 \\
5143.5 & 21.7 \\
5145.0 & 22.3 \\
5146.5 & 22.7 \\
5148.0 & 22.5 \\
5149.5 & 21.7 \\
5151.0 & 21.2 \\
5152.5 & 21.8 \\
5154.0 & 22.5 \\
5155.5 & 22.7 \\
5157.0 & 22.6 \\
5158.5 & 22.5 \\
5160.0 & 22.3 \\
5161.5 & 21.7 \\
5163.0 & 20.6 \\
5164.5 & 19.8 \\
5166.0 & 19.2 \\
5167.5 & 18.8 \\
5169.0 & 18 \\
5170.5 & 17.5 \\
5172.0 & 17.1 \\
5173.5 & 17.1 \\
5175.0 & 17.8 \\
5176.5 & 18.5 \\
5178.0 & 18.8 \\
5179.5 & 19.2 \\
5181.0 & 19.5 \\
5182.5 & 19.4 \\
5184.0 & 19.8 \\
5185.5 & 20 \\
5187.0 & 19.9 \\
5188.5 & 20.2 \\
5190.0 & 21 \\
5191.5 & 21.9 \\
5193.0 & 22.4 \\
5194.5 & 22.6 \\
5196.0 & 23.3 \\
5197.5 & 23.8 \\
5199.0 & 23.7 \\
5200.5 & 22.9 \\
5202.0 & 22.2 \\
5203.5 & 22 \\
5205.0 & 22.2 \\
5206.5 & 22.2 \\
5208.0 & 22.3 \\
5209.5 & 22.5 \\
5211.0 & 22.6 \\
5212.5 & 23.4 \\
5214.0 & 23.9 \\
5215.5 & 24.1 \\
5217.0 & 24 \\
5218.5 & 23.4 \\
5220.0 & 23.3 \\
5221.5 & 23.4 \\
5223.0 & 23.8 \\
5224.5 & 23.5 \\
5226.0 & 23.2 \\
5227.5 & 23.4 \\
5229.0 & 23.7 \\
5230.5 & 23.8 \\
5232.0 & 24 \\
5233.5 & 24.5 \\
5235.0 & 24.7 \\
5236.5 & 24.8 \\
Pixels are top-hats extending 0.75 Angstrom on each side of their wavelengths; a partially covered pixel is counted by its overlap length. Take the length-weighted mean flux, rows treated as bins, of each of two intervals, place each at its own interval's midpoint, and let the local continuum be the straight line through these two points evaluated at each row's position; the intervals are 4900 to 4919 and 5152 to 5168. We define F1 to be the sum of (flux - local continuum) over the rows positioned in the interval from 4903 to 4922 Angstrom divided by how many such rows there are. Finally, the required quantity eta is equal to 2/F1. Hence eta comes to -12.8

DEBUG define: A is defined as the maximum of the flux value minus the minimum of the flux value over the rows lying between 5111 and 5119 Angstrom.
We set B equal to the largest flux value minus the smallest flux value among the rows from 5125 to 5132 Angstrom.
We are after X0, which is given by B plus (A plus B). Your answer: 2.9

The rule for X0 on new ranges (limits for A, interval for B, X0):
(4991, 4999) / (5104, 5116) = 5.4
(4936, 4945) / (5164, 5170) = 4.5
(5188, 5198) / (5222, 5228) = 4.8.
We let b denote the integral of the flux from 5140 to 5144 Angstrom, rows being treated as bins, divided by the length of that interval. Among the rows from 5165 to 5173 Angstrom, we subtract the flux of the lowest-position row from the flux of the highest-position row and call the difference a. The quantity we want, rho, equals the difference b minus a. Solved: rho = 24.2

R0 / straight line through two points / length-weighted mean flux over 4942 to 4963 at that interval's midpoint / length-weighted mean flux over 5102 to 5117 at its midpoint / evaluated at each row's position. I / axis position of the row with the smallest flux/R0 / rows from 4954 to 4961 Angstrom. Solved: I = 4959.0 Angstrom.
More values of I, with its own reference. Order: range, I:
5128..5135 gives 5130.0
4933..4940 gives 4938.0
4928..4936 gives 4929.0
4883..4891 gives 4888.5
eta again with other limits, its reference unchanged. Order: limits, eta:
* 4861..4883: -0.8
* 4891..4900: -14.7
